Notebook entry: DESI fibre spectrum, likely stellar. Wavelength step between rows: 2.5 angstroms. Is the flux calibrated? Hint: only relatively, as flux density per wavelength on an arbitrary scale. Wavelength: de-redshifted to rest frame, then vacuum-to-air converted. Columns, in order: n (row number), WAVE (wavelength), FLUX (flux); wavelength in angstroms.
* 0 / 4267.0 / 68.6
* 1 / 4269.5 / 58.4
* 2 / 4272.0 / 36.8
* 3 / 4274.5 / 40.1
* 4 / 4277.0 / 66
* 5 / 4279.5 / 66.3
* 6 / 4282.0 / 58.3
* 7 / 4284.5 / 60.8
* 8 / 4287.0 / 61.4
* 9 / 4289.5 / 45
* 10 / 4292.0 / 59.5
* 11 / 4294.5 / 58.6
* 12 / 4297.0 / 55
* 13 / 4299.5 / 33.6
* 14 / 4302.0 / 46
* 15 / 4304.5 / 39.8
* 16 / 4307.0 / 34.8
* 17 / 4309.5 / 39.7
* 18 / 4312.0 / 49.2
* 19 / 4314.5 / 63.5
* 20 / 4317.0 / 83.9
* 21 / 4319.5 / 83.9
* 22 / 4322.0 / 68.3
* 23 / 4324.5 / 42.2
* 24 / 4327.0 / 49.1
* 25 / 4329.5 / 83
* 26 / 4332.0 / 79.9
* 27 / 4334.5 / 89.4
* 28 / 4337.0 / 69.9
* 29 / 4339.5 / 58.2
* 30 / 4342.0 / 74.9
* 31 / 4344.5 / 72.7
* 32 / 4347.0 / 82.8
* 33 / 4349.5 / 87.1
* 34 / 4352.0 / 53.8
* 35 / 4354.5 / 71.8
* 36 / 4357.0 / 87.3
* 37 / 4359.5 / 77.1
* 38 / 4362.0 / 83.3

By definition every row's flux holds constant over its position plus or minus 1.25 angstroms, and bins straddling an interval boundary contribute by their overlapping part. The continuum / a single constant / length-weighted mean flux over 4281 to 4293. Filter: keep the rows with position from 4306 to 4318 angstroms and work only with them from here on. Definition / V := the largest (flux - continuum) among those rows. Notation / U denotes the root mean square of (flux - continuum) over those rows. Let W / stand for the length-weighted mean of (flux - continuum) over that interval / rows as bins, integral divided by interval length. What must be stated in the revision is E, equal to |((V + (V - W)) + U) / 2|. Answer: 37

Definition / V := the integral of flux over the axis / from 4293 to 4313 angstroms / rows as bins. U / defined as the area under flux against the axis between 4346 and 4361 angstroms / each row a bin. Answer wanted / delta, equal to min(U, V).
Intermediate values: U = 1150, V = 894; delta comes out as 894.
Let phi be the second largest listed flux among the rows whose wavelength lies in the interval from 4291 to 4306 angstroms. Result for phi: 58.6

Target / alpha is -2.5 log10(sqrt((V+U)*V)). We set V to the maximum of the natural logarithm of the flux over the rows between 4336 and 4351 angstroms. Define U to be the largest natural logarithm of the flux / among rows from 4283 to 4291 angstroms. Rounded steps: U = 4.12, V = 4.467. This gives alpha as -1.98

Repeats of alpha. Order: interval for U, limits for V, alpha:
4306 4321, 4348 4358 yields -2.00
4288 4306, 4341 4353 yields -1.98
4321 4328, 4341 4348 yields -1.98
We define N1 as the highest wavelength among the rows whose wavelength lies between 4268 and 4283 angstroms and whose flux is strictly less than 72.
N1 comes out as 4282.0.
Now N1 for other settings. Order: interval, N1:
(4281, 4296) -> 4294.5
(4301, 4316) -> 4314.5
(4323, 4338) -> 4337.0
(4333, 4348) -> 4339.5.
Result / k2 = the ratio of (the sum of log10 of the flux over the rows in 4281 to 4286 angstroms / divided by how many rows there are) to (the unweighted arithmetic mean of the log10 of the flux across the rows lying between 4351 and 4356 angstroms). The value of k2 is 0.99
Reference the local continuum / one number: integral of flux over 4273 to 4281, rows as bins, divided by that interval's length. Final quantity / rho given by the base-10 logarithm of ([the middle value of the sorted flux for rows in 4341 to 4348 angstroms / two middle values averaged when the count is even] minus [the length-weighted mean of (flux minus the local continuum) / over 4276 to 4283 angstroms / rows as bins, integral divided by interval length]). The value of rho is 1.83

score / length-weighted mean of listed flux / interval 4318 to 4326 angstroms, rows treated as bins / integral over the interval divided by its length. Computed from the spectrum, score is 65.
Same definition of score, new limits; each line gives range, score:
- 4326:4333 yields 71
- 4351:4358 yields 71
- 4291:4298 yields 58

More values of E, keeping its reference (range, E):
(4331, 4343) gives 34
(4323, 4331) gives 34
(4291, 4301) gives 11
